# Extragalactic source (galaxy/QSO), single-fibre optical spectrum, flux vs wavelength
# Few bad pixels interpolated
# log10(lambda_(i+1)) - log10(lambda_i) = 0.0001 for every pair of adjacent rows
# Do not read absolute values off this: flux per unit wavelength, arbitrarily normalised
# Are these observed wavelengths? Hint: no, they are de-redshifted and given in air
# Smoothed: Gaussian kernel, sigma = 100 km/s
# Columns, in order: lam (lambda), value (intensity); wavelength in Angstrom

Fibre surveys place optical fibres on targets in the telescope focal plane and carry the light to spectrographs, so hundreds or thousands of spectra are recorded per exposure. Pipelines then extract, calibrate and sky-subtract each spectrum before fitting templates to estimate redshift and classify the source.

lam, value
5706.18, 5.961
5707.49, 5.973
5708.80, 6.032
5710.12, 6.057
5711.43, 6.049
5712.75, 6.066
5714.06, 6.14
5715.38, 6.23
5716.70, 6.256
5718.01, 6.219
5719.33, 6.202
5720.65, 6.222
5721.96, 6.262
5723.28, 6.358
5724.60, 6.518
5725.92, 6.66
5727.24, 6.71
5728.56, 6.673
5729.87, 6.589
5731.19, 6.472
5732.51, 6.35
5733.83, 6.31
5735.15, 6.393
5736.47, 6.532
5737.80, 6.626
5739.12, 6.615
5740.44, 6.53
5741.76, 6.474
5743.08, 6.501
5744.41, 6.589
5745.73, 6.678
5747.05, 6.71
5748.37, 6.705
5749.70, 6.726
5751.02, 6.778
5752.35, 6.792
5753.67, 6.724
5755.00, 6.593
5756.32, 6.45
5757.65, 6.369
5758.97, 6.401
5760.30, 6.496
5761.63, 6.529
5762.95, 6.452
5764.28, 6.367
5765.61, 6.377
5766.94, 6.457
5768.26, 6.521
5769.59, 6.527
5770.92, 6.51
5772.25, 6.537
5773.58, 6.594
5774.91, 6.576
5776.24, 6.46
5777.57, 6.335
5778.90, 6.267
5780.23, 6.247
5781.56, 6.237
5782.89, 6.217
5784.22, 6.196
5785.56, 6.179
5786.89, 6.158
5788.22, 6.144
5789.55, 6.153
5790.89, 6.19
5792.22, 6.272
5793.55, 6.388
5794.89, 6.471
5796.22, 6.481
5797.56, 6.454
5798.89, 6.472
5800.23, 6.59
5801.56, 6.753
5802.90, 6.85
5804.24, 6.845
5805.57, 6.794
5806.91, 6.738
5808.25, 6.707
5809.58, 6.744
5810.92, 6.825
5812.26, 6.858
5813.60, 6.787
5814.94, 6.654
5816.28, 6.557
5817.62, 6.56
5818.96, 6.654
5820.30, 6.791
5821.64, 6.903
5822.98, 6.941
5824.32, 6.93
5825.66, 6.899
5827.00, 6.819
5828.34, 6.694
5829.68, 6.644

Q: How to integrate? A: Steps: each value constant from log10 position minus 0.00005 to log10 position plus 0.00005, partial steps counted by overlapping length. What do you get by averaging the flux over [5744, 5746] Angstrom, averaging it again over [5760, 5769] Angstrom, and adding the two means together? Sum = 13.1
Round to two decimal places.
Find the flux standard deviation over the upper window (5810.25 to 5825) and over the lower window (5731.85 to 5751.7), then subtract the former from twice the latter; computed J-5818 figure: 0.14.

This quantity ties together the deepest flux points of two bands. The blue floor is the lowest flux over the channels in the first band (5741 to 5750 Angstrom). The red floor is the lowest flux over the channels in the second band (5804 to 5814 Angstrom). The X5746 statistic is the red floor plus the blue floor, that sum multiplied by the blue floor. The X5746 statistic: 85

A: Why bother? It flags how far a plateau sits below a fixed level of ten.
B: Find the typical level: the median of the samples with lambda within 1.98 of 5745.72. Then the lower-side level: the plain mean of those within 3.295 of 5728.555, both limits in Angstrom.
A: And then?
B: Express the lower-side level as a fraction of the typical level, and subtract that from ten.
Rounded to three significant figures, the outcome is 9.01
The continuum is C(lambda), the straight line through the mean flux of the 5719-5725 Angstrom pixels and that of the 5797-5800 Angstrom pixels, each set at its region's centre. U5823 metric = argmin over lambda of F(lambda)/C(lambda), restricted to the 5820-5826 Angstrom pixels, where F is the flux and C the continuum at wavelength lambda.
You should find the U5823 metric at 5820.30 Angstrom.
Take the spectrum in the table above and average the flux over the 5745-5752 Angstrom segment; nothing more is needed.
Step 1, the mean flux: 6.72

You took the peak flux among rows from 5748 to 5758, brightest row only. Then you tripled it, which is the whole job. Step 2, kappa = 20.4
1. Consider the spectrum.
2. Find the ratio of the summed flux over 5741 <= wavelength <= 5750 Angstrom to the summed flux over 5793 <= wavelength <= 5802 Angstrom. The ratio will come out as 1.02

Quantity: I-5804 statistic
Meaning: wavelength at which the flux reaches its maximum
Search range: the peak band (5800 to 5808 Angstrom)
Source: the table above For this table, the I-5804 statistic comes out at 5802.90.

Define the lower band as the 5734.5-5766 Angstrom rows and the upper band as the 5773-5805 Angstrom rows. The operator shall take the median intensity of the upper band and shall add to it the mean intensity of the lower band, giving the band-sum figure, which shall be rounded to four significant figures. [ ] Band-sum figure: 12.92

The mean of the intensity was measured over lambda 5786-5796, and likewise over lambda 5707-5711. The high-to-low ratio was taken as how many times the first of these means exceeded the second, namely 1.04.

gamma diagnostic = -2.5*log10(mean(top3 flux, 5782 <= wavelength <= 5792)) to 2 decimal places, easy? -1.98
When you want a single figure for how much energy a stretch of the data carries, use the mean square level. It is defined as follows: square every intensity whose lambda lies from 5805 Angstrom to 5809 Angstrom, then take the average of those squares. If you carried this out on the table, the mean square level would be 45.5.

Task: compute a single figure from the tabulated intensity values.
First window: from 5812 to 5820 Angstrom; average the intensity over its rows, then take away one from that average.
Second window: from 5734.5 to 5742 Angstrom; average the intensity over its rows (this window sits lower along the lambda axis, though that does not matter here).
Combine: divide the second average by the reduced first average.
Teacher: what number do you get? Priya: 1.15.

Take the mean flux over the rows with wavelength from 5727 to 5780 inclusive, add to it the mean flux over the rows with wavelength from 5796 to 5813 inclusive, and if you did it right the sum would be 13.23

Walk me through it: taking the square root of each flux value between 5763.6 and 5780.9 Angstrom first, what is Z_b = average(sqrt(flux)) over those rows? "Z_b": 2.54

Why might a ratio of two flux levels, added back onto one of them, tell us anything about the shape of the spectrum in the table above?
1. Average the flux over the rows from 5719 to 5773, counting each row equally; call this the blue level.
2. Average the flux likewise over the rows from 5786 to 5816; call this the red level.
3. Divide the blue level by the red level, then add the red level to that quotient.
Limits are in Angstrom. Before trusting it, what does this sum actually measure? 7.55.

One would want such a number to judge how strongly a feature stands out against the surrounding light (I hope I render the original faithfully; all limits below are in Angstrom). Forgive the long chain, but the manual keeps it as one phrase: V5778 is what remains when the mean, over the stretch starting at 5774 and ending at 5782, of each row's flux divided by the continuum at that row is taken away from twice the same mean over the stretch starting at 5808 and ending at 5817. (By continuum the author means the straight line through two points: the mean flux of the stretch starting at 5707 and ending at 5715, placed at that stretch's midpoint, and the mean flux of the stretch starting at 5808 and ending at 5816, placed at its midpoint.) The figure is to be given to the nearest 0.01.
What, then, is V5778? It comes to 1.02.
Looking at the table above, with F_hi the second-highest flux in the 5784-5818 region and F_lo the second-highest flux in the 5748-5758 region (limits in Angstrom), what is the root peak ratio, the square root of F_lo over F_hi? 0.99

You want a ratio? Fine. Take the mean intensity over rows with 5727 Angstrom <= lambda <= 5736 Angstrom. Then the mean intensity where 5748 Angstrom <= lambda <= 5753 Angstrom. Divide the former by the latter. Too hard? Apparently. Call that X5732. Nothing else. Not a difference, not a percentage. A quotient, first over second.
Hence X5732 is 0.96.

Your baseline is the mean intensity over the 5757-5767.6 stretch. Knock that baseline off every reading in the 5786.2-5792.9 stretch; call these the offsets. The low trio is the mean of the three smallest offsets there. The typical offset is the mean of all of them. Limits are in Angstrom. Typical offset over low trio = 0.89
